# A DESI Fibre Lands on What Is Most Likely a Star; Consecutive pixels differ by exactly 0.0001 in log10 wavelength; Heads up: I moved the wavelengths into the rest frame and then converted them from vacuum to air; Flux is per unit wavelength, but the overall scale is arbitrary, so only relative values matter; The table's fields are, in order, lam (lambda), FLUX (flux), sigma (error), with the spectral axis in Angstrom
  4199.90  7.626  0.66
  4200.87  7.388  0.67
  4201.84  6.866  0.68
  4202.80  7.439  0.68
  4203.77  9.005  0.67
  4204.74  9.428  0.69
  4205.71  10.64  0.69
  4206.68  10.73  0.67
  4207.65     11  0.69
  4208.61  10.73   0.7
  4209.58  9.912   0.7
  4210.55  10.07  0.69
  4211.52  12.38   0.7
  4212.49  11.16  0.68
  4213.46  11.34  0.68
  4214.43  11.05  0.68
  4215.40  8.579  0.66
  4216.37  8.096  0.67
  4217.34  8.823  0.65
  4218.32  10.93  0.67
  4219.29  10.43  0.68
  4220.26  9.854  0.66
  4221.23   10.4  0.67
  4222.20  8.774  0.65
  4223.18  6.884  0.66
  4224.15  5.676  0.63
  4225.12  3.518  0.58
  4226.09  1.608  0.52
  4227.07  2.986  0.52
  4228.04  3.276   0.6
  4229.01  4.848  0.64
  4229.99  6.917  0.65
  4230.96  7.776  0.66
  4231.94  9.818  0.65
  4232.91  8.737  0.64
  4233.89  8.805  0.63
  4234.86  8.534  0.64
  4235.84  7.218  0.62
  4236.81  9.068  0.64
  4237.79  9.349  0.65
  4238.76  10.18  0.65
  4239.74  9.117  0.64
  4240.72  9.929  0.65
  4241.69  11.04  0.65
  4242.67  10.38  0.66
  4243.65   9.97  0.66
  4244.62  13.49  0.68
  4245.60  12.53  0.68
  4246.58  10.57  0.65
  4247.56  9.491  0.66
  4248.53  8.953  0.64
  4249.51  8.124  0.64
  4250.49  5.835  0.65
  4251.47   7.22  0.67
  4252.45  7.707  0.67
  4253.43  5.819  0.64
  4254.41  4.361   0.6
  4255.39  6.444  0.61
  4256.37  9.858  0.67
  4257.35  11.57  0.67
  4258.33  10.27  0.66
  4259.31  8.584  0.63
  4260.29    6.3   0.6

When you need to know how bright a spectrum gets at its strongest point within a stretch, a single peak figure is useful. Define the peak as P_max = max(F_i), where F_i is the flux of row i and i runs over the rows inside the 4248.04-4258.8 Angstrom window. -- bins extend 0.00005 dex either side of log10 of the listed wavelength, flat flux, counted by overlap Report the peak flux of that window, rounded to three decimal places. 11.570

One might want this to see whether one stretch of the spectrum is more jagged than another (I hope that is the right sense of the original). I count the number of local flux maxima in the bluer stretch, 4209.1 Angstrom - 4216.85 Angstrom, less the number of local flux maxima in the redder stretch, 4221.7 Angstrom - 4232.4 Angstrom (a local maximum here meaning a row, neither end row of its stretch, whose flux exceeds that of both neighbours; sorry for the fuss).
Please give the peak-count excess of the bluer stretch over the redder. 2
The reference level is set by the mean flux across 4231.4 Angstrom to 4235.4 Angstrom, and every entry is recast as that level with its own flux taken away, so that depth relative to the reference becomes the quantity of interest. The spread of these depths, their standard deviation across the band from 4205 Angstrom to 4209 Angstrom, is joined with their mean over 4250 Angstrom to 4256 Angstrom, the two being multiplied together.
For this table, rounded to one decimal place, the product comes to 0.4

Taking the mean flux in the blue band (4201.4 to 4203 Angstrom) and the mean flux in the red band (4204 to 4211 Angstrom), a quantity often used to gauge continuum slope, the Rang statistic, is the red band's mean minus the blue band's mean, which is 3.2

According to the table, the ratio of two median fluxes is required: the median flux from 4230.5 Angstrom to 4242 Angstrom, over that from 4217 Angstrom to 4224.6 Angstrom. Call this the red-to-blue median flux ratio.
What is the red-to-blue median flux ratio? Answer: 0.97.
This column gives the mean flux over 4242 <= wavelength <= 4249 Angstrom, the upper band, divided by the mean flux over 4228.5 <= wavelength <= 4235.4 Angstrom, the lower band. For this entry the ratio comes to 1.4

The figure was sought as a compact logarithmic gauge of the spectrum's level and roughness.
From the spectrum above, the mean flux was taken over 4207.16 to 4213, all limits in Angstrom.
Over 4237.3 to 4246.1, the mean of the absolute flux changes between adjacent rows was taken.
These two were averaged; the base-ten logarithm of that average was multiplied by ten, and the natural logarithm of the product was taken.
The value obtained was 2.05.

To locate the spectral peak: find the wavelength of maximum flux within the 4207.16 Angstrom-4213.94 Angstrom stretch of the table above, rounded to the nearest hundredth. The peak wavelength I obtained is 4211.52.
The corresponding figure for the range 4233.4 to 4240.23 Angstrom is 4238.76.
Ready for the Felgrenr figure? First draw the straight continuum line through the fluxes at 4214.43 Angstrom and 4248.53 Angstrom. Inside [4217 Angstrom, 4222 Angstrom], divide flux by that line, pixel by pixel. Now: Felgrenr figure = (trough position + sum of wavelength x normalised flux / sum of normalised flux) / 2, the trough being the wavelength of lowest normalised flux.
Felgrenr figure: 4218.3 Angstrom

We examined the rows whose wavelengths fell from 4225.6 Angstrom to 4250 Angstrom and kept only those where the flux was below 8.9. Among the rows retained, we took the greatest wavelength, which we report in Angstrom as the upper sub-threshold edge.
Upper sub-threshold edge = 4249.51 Angstrom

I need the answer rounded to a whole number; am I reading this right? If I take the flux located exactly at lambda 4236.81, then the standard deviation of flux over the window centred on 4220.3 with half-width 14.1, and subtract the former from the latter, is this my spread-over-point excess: -6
